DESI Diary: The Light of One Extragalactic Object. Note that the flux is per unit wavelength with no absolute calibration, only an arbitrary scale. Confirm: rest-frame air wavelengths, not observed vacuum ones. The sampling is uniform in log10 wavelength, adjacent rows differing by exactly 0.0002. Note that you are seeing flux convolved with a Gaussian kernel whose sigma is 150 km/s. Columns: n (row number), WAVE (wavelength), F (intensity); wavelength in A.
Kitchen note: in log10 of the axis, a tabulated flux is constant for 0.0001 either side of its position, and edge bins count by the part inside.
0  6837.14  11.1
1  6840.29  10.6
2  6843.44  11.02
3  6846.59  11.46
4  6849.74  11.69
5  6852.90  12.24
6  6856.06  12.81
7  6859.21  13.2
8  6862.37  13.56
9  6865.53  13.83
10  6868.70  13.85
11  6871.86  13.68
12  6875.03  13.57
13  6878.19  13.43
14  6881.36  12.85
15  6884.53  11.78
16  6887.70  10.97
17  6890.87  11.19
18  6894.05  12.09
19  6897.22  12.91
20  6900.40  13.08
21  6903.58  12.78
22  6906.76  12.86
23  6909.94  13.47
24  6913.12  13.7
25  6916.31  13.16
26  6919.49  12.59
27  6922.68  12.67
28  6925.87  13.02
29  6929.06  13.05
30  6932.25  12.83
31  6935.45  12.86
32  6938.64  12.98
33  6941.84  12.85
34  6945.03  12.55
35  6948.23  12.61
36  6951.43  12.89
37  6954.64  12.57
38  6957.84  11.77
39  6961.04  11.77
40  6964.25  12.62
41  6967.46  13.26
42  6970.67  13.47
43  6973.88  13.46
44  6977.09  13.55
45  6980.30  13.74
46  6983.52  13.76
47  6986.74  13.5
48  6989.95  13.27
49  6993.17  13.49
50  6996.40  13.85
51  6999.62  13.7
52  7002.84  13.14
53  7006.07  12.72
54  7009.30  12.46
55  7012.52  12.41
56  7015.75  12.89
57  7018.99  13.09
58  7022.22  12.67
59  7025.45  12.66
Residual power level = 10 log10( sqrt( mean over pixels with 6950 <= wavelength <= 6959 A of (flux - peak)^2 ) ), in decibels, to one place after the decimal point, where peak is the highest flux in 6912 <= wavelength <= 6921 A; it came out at 1.4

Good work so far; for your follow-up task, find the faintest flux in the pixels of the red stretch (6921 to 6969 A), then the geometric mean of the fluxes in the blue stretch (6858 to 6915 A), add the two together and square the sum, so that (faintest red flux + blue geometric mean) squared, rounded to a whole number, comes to 609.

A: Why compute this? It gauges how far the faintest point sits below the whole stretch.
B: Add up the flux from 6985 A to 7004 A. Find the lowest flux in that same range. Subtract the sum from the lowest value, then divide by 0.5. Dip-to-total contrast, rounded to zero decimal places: -136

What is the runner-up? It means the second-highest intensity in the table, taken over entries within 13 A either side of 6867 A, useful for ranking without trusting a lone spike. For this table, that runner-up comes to 13.83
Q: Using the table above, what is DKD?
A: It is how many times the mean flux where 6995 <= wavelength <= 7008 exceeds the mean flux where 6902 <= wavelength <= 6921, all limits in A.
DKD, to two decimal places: 1.02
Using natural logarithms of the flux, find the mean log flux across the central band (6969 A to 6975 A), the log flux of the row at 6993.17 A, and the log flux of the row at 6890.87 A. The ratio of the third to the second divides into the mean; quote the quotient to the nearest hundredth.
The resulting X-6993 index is 2.80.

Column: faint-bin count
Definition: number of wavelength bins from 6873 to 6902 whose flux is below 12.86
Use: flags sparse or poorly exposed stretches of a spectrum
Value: 5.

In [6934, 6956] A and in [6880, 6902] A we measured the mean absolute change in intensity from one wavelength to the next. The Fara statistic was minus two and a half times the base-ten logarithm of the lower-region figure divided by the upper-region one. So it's -1.30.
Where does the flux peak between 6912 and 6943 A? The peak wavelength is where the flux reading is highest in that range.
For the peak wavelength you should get 6913.12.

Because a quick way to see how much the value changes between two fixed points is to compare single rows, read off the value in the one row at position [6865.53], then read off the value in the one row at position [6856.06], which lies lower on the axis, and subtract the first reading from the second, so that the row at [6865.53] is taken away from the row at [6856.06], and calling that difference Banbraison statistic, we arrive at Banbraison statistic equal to -1.0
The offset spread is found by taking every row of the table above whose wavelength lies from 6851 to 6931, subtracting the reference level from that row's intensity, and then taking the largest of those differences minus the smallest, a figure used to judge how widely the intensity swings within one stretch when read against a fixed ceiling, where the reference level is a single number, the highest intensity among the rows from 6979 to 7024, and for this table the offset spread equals 2.9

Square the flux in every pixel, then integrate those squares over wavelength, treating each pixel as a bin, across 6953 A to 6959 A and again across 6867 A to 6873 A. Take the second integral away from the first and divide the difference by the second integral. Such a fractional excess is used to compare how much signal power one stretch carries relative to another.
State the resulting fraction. -0.21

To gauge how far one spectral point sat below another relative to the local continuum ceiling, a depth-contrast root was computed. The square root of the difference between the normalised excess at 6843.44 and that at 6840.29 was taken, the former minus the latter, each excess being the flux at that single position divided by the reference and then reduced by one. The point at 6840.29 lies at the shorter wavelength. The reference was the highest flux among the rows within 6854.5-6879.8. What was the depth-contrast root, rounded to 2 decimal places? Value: 0.17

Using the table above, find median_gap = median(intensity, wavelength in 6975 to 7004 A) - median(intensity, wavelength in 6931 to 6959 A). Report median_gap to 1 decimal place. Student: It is 0.7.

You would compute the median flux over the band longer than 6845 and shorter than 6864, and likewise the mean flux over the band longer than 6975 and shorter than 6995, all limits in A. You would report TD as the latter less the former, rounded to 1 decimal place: 1.0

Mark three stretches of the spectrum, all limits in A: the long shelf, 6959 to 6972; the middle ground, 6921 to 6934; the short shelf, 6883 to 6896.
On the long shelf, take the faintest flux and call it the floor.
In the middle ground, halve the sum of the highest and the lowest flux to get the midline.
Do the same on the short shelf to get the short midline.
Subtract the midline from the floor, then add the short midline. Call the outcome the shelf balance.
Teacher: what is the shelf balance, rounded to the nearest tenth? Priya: 10.4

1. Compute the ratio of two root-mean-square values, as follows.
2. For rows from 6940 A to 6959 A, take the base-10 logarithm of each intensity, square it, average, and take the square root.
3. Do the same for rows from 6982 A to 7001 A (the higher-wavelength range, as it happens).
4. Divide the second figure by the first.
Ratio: 1.03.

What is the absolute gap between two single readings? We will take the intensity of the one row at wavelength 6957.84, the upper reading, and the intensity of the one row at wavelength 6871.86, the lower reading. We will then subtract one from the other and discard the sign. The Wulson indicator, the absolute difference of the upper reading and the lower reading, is 1.9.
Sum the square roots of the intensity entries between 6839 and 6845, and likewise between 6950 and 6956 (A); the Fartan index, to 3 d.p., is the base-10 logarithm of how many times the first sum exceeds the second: -0.036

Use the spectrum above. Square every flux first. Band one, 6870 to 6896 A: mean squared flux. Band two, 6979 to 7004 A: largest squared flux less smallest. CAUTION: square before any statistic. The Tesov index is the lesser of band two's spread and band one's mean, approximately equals 19.2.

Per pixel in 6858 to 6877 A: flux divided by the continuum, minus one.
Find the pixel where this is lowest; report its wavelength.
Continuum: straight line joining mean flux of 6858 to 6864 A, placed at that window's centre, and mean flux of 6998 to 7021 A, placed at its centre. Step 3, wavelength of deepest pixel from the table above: 6859.21 A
